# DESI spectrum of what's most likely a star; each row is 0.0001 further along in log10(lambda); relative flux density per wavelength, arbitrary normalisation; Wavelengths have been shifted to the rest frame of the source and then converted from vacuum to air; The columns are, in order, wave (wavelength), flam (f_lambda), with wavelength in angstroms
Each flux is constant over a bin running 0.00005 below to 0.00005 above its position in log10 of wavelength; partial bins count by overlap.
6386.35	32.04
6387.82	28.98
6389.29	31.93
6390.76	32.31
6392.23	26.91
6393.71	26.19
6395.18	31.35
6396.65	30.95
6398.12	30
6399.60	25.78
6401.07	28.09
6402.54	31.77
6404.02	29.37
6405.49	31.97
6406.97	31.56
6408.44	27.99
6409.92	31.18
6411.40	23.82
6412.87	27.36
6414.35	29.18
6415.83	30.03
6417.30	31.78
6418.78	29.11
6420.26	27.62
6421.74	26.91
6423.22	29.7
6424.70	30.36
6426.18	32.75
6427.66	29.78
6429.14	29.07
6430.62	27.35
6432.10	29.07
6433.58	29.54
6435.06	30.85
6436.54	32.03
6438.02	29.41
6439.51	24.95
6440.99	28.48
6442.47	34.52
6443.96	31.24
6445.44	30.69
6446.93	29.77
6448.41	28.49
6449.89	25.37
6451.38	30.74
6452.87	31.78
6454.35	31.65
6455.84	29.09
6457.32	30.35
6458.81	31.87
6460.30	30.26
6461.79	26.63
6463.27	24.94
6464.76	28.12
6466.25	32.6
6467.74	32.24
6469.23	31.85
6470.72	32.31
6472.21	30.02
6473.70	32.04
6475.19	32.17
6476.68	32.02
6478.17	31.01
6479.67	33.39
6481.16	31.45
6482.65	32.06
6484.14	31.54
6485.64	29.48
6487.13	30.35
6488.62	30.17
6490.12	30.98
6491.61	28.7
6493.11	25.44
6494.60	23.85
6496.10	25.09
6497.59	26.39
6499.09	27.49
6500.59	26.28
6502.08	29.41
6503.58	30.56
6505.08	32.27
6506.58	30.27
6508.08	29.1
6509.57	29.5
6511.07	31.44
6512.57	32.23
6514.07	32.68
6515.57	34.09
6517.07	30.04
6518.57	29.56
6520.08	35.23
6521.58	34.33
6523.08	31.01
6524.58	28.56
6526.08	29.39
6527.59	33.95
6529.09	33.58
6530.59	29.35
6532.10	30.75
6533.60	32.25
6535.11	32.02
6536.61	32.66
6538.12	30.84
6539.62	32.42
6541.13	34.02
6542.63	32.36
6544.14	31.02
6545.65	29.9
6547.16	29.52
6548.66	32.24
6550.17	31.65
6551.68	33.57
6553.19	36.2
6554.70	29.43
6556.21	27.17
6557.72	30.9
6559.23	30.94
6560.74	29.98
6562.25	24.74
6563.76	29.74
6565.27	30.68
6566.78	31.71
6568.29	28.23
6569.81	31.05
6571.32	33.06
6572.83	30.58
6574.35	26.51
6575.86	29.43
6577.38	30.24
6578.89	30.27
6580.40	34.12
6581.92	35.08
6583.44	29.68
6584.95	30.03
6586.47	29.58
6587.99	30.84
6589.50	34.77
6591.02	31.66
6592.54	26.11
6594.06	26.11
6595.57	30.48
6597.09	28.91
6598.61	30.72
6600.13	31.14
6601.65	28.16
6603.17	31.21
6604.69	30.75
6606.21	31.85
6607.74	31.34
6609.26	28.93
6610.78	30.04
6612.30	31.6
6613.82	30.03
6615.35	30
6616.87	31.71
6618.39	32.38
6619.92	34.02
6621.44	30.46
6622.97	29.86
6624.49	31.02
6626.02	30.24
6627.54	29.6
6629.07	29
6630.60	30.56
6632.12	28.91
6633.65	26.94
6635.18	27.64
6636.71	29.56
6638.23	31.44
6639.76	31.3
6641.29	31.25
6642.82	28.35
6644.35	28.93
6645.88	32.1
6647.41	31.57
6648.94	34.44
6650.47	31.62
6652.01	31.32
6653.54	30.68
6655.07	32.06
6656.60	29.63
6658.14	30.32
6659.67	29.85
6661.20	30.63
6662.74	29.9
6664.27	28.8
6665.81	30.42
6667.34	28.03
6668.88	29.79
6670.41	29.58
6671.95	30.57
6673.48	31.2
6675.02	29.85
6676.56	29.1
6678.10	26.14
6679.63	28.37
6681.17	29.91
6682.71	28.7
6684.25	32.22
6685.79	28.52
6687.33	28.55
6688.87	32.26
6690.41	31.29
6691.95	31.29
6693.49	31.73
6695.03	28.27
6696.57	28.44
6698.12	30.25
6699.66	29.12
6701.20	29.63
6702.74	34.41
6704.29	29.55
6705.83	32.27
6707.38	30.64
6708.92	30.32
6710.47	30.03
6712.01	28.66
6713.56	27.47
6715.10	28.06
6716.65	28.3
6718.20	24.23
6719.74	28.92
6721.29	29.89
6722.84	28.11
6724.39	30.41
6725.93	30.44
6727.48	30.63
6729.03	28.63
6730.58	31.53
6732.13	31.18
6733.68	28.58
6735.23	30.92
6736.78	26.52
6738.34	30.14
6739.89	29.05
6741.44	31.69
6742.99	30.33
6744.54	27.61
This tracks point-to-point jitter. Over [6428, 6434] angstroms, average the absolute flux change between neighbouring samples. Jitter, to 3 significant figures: 1.30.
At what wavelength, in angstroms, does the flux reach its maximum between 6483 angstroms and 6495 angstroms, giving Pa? 6484.14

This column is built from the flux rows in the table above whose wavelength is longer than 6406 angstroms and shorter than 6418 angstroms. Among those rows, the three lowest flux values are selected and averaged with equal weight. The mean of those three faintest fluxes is 26.4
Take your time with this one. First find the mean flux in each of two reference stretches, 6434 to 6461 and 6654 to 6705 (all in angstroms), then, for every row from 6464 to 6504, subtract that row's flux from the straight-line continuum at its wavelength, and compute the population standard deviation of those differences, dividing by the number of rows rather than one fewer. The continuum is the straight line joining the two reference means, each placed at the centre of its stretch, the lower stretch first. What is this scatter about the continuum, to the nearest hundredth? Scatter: 2.56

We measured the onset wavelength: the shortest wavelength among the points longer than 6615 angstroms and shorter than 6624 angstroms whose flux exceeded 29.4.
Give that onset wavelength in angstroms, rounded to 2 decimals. 6615.35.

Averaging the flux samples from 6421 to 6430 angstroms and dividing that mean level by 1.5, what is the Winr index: 19.8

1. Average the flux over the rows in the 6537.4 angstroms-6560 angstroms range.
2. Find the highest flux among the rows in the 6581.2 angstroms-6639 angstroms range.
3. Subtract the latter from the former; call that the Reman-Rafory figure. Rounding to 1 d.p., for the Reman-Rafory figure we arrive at -3.6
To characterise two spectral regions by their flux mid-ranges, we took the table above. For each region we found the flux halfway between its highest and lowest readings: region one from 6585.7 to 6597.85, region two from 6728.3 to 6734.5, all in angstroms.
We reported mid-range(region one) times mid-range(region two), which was 915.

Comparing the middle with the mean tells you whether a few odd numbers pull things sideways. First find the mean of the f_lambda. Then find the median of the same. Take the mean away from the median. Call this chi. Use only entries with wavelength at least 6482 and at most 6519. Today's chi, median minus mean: 0.48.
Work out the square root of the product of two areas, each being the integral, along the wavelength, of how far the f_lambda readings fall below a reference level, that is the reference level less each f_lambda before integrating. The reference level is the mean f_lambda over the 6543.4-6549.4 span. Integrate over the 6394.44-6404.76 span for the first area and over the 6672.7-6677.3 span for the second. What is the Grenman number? 5.6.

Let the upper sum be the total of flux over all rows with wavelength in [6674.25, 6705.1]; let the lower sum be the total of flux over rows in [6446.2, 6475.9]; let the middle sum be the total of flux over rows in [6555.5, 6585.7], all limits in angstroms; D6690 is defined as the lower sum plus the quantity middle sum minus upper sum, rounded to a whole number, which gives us 609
